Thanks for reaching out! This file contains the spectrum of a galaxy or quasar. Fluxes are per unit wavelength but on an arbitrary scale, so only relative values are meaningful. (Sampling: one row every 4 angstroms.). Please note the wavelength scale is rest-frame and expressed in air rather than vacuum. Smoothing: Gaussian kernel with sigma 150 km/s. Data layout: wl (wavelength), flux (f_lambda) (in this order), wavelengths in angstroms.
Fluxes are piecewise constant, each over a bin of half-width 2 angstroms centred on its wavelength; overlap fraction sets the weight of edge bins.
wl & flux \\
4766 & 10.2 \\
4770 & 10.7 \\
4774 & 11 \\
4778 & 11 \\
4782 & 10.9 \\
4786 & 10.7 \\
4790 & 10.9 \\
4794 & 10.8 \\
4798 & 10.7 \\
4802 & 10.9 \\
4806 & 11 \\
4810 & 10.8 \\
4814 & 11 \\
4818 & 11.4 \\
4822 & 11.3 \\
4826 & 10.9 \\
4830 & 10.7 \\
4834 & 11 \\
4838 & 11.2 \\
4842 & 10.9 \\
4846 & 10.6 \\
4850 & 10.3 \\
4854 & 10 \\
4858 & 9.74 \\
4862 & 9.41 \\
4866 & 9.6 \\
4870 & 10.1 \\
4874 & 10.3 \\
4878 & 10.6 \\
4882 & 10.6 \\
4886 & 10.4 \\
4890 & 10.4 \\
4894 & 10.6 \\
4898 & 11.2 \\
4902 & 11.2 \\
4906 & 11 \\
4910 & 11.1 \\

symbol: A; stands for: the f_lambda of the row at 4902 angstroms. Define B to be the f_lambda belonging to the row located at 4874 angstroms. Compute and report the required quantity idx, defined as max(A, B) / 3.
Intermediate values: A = 11.2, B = 10.3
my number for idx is 3.73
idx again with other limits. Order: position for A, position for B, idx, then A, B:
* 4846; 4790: 3.63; 10.6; 10.9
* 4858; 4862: 3.25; 9.74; 9.41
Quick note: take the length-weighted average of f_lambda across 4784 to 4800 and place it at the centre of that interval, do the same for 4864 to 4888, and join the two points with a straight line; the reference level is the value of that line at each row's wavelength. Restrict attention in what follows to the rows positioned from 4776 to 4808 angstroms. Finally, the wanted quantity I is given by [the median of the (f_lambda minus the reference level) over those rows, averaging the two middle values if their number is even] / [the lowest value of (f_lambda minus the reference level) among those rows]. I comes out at -0.8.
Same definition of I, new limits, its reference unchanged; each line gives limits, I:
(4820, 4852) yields -3.1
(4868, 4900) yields -1.4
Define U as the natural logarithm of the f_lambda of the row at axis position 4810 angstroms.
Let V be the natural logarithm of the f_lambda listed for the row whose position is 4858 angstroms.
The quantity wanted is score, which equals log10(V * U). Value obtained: 0.734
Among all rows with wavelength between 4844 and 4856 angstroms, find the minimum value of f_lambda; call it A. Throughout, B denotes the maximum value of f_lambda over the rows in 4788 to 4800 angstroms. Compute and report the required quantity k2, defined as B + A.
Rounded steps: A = 10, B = 10.9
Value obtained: 20.9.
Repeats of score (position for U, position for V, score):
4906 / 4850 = 0.748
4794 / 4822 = 0.761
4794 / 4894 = 0.750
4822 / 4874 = 0.752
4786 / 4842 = 0.753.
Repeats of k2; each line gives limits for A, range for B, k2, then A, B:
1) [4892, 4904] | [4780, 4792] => 21.5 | 10.6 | 10.9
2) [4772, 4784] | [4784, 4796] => 21.8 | 10.9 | 10.9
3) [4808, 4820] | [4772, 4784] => 21.8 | 10.8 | 11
